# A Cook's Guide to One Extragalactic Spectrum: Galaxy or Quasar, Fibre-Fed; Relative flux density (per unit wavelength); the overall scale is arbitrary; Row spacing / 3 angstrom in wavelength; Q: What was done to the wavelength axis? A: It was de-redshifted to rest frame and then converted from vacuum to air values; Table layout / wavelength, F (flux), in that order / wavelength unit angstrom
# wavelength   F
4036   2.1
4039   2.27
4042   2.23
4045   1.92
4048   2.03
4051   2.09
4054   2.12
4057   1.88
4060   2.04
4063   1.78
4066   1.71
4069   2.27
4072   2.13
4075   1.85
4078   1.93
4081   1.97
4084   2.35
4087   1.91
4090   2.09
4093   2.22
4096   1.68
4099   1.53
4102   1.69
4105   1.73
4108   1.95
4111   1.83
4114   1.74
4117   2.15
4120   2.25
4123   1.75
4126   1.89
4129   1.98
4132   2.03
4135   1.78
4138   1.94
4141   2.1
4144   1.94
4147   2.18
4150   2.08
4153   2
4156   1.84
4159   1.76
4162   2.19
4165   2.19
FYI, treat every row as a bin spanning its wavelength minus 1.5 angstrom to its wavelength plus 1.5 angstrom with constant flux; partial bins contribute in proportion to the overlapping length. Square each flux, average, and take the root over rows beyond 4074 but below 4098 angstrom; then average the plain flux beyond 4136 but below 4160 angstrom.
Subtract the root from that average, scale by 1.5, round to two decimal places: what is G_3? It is -0.04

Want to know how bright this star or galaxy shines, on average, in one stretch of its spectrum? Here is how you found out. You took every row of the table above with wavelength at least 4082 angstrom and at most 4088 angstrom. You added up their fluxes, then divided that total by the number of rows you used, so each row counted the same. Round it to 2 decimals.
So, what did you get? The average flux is 2.13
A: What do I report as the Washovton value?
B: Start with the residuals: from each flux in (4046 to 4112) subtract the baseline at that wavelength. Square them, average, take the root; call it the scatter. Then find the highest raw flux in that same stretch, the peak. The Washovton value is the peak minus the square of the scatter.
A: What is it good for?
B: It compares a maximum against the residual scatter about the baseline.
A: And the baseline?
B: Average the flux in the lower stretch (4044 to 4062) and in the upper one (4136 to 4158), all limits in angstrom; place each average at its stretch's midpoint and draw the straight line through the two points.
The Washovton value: 2.30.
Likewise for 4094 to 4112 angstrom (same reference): 1.86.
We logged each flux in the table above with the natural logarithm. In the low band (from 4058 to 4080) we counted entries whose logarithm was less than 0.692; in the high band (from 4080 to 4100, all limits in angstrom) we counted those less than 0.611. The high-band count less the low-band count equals -2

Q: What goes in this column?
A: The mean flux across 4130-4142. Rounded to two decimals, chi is 1.96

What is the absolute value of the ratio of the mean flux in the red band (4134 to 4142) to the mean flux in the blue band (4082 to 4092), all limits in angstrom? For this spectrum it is 0.92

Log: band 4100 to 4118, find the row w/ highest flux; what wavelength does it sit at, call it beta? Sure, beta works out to 4117 angstrom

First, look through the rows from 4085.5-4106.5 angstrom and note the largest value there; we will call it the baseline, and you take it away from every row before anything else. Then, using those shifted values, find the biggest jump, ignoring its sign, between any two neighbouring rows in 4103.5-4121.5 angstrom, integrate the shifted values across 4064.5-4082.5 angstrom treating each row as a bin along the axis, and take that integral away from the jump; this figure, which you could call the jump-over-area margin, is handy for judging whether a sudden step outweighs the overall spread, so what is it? 4.8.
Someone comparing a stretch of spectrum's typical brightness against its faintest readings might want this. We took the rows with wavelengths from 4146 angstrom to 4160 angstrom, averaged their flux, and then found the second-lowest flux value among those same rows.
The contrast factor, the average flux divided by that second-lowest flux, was 1.07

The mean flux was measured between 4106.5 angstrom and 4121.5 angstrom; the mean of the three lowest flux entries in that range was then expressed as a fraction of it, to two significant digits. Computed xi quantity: 0.93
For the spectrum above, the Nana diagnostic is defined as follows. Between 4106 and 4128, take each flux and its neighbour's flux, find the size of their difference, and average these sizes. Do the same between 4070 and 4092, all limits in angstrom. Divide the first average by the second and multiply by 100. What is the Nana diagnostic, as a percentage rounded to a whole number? 97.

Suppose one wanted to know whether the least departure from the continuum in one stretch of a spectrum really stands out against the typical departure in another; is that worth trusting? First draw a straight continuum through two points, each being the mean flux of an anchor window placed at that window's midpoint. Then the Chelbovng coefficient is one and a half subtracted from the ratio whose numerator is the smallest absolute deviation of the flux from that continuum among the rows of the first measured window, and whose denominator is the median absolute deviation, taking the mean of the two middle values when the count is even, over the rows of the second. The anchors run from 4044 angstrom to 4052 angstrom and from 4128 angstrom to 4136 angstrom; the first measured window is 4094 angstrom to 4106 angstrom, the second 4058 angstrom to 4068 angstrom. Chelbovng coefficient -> -0.5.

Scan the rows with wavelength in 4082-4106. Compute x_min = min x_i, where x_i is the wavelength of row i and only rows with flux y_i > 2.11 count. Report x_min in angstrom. 4084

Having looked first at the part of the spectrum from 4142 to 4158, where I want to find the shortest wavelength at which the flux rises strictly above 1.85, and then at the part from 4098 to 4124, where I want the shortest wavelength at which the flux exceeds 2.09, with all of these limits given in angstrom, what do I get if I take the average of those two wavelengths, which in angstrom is 4130.5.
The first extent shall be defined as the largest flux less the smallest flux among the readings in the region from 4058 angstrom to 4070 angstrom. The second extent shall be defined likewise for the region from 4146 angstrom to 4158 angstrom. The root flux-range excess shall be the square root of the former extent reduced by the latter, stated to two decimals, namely 0.47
